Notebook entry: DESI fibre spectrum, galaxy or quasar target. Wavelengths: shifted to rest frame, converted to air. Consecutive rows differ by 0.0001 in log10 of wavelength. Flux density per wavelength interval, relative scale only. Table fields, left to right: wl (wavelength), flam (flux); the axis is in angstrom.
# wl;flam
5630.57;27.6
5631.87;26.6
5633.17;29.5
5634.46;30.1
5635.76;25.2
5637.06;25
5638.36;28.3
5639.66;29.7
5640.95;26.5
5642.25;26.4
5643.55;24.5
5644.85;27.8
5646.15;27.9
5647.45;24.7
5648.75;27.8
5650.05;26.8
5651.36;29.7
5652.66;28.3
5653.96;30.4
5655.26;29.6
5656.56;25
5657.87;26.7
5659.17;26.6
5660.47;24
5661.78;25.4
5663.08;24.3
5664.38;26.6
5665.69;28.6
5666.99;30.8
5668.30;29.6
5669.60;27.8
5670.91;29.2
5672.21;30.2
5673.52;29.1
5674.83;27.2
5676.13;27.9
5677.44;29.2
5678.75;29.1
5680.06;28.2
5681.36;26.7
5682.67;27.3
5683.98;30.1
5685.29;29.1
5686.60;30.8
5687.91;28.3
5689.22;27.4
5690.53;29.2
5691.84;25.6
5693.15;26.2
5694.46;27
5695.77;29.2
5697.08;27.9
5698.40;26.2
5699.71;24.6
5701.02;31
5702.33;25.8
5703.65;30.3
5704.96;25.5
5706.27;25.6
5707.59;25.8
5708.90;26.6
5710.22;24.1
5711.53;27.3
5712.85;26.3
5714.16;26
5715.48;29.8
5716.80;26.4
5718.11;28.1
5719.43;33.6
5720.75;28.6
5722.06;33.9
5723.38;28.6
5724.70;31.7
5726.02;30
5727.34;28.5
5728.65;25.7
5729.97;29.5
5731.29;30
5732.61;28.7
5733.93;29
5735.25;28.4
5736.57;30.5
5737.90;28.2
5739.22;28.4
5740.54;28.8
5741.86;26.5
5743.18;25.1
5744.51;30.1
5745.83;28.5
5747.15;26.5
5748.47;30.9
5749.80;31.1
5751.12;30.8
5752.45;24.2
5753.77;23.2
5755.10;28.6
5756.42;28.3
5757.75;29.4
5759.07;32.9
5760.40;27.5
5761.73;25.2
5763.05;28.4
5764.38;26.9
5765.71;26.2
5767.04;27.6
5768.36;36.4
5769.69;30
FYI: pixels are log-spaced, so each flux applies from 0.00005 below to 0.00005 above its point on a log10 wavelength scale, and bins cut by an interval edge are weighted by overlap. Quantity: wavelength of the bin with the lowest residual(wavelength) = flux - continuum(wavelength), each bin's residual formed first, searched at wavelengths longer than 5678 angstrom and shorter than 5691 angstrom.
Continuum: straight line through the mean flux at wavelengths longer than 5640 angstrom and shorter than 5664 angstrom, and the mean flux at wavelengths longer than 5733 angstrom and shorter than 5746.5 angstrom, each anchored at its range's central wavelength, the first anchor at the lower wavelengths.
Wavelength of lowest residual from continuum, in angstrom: 5681.36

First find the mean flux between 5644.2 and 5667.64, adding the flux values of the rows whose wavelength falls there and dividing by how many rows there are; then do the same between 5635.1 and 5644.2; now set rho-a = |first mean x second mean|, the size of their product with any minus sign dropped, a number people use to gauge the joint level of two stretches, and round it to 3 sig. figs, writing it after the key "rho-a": 723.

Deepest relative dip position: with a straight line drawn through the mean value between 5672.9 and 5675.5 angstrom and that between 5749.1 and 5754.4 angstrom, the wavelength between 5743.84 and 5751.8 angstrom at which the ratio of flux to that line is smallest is 5747.15 angstrom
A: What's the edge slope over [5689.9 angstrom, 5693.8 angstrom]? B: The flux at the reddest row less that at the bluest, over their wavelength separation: -1.1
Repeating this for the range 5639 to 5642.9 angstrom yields -1.3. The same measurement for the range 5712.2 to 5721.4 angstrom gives 0.3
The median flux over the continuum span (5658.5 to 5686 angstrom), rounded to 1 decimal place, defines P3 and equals 28.2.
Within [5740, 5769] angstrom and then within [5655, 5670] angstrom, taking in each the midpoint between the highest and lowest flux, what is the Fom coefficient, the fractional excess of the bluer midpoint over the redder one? -0.081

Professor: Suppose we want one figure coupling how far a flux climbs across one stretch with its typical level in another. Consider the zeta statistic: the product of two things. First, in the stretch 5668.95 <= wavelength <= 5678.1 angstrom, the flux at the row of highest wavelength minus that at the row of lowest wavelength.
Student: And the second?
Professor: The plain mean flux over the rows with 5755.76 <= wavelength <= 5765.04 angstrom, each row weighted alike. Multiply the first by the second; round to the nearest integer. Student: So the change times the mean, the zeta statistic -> 40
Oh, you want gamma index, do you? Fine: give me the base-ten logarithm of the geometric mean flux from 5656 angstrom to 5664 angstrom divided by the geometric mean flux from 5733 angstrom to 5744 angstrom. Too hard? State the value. -0.045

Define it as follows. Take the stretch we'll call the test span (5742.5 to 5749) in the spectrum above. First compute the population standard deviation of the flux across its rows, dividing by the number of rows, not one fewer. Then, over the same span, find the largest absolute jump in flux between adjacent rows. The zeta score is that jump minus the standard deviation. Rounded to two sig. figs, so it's 2.8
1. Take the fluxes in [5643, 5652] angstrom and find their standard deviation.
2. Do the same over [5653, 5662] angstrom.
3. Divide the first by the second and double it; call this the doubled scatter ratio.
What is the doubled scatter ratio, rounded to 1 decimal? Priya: 1.6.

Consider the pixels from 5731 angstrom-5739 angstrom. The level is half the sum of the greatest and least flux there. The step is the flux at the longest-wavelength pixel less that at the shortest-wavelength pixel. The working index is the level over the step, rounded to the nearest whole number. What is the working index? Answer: -16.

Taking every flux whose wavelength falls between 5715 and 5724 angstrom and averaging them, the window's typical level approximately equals 29.9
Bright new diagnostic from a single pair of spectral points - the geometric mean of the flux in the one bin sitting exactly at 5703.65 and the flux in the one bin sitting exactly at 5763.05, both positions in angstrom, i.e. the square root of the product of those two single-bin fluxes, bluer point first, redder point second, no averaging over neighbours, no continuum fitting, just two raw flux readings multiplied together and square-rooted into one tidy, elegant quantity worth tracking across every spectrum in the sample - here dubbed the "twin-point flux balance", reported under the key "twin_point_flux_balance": 29.3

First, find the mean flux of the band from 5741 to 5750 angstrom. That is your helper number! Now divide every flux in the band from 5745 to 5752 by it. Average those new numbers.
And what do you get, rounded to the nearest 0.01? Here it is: 1.04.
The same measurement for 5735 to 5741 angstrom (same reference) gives 1.02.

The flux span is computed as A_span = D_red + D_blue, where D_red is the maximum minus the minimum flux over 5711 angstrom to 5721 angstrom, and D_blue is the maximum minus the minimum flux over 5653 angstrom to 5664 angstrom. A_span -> 14.0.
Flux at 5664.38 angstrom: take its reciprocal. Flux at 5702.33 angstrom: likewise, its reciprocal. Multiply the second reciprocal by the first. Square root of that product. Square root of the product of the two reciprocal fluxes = 0.038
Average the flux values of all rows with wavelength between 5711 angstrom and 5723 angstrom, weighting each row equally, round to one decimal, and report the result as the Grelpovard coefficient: 28.9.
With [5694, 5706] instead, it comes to 27.5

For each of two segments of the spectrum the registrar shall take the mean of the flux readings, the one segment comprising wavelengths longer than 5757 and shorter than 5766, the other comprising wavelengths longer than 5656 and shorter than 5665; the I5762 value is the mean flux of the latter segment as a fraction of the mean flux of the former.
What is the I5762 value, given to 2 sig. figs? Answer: 0.91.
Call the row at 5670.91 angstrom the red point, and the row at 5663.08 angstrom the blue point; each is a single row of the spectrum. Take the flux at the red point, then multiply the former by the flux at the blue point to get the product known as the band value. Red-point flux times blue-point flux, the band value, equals 710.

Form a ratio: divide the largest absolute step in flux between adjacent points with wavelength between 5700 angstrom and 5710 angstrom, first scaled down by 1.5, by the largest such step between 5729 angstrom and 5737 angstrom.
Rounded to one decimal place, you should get 1.7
